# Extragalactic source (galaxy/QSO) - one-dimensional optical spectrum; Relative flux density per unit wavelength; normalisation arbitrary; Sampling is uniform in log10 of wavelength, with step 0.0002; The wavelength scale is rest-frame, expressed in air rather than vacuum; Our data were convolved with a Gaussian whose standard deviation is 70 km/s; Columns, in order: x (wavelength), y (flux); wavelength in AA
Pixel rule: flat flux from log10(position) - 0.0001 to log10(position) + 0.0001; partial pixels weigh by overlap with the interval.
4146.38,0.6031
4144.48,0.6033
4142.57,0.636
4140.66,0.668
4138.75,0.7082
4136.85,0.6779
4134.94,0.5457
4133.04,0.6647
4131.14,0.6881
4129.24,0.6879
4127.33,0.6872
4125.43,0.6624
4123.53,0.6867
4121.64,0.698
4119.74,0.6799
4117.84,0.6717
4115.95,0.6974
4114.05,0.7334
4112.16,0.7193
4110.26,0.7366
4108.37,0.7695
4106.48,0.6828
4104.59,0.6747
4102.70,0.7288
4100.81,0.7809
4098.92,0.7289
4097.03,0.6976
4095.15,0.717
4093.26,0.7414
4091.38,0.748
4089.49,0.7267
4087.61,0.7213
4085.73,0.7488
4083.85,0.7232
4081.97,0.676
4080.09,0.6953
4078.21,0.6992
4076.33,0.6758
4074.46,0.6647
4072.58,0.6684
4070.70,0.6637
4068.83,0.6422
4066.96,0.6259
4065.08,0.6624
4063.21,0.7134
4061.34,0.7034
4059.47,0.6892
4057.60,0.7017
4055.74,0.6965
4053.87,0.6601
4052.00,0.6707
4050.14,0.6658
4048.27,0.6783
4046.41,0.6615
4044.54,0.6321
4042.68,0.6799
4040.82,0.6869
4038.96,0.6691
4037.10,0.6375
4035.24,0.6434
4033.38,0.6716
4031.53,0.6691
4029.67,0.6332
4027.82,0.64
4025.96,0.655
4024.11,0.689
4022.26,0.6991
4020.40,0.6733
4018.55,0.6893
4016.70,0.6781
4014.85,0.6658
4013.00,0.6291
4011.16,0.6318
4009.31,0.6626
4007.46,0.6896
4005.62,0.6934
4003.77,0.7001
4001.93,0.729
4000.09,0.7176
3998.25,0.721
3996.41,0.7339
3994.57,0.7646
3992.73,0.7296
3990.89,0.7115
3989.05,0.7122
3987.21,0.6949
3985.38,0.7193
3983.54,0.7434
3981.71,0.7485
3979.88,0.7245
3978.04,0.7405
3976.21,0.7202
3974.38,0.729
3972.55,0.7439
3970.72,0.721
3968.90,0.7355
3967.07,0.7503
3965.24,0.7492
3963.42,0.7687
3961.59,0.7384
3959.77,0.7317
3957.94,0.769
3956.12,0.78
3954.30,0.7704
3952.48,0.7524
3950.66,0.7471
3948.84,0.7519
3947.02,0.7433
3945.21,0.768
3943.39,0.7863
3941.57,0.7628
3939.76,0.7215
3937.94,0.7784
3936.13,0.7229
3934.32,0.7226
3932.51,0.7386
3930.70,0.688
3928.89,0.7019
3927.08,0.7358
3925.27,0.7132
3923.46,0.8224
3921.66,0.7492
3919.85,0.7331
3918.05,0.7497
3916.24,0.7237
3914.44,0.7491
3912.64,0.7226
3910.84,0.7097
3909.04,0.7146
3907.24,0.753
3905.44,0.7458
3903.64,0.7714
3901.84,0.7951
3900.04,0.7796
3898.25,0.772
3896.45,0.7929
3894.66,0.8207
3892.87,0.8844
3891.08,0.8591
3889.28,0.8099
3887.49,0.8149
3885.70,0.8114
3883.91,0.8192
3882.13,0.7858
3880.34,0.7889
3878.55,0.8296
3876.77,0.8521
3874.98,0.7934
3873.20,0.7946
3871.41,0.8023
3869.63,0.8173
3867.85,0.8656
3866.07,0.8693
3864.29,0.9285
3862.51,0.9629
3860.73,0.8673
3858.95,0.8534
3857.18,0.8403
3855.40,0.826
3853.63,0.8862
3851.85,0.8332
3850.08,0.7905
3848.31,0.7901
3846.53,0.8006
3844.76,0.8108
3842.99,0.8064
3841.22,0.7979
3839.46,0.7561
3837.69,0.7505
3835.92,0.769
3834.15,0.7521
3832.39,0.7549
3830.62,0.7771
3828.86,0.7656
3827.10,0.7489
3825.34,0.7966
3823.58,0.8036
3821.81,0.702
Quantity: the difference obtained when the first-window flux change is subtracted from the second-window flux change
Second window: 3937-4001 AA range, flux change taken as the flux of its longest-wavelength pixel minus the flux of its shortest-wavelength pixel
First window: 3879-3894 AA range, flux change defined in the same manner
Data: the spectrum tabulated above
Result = -0.16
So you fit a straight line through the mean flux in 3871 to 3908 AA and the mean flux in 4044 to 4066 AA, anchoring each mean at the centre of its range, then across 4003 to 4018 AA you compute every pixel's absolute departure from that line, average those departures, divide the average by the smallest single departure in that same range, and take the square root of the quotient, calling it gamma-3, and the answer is 1.6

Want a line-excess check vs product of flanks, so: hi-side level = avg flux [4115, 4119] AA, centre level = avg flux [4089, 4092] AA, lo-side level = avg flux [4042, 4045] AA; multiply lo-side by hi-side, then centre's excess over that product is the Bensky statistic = 0.29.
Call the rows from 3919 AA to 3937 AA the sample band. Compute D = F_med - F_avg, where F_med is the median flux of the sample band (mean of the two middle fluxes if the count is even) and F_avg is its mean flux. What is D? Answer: -0.0048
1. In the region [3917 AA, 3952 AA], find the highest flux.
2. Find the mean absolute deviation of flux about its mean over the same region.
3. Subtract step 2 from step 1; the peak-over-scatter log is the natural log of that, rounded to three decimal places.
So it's -0.224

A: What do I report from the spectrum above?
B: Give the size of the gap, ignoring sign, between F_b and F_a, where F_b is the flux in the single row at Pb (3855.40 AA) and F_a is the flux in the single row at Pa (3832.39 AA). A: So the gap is 0.07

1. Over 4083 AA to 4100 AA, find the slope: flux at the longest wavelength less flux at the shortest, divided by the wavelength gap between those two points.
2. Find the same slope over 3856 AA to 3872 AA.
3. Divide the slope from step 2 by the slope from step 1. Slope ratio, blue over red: -7.1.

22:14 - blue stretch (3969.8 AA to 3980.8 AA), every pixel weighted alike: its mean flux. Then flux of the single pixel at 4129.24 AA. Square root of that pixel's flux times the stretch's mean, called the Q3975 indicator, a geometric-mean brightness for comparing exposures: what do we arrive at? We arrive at 0.709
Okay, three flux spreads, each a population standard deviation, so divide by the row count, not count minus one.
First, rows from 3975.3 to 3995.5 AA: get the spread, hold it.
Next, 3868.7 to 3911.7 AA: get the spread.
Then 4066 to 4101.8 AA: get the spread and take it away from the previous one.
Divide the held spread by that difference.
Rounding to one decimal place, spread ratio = 22.3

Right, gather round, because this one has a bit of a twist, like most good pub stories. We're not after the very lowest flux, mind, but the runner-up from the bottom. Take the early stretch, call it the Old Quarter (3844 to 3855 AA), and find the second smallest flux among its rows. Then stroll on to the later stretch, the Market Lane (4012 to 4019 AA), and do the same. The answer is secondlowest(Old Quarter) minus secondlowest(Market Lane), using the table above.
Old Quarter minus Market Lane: 0.12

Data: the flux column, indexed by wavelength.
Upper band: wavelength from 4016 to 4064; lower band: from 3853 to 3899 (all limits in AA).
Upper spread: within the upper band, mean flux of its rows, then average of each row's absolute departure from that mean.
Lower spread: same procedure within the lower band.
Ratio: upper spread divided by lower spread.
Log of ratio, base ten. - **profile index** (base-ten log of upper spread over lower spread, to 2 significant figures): -0.30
